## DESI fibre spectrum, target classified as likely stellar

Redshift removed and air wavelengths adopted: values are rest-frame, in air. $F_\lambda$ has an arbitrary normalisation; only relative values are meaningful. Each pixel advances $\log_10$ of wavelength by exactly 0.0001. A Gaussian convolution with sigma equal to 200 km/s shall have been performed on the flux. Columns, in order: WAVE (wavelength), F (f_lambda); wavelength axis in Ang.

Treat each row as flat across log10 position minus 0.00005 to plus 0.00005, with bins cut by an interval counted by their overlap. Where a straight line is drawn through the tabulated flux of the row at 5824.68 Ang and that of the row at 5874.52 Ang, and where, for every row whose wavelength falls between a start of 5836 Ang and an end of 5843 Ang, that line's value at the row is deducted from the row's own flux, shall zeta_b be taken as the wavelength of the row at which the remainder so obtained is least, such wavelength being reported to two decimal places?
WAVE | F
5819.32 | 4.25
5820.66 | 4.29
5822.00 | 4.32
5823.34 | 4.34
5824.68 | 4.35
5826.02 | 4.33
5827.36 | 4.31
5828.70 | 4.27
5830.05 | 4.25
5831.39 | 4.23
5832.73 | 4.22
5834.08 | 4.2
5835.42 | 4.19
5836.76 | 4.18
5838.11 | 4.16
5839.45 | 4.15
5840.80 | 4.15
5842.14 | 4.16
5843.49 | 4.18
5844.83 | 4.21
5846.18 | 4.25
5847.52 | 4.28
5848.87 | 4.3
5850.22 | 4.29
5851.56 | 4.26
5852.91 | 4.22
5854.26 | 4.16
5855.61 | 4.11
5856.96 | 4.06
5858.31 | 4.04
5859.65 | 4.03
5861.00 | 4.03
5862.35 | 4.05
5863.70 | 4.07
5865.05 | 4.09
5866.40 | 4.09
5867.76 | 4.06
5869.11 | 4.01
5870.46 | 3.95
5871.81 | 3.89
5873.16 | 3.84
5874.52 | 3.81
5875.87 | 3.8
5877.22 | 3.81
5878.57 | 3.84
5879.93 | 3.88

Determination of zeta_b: 5838.11 Ang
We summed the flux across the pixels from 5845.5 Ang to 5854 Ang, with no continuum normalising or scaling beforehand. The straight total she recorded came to 26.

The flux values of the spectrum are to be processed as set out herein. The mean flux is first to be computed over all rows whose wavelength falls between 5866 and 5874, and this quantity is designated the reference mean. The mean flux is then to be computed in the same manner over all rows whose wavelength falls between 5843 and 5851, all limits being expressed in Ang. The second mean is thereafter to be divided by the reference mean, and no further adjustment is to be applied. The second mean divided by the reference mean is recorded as 1.07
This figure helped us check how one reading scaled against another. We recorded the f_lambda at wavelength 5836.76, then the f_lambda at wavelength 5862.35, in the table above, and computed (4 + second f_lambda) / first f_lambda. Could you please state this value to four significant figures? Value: 1.926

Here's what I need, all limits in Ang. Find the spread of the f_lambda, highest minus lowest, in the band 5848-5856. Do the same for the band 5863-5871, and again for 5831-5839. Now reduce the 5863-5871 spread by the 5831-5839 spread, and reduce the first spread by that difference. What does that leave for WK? 0.120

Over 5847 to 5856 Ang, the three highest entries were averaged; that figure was 4.29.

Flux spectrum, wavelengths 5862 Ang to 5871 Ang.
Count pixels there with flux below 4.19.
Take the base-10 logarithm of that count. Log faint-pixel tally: 0.85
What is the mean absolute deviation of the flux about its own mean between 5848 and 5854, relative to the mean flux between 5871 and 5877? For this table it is 0.0072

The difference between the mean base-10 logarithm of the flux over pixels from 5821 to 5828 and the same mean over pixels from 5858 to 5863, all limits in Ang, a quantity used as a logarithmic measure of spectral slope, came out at 0.030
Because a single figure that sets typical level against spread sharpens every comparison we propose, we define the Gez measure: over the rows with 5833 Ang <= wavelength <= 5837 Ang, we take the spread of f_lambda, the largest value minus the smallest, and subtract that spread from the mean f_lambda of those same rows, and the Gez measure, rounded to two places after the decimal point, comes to 4.17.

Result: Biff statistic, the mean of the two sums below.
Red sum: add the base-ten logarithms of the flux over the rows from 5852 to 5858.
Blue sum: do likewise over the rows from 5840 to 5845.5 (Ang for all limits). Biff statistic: 2.47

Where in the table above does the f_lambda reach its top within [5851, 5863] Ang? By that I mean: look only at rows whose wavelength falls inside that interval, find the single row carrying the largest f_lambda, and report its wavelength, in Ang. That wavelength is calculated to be 5851.56 Ang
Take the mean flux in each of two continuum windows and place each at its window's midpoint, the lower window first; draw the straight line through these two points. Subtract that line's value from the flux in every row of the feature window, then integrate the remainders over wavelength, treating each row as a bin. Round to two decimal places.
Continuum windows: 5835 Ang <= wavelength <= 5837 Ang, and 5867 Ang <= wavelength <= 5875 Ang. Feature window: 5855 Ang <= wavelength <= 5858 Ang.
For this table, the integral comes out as 0.13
